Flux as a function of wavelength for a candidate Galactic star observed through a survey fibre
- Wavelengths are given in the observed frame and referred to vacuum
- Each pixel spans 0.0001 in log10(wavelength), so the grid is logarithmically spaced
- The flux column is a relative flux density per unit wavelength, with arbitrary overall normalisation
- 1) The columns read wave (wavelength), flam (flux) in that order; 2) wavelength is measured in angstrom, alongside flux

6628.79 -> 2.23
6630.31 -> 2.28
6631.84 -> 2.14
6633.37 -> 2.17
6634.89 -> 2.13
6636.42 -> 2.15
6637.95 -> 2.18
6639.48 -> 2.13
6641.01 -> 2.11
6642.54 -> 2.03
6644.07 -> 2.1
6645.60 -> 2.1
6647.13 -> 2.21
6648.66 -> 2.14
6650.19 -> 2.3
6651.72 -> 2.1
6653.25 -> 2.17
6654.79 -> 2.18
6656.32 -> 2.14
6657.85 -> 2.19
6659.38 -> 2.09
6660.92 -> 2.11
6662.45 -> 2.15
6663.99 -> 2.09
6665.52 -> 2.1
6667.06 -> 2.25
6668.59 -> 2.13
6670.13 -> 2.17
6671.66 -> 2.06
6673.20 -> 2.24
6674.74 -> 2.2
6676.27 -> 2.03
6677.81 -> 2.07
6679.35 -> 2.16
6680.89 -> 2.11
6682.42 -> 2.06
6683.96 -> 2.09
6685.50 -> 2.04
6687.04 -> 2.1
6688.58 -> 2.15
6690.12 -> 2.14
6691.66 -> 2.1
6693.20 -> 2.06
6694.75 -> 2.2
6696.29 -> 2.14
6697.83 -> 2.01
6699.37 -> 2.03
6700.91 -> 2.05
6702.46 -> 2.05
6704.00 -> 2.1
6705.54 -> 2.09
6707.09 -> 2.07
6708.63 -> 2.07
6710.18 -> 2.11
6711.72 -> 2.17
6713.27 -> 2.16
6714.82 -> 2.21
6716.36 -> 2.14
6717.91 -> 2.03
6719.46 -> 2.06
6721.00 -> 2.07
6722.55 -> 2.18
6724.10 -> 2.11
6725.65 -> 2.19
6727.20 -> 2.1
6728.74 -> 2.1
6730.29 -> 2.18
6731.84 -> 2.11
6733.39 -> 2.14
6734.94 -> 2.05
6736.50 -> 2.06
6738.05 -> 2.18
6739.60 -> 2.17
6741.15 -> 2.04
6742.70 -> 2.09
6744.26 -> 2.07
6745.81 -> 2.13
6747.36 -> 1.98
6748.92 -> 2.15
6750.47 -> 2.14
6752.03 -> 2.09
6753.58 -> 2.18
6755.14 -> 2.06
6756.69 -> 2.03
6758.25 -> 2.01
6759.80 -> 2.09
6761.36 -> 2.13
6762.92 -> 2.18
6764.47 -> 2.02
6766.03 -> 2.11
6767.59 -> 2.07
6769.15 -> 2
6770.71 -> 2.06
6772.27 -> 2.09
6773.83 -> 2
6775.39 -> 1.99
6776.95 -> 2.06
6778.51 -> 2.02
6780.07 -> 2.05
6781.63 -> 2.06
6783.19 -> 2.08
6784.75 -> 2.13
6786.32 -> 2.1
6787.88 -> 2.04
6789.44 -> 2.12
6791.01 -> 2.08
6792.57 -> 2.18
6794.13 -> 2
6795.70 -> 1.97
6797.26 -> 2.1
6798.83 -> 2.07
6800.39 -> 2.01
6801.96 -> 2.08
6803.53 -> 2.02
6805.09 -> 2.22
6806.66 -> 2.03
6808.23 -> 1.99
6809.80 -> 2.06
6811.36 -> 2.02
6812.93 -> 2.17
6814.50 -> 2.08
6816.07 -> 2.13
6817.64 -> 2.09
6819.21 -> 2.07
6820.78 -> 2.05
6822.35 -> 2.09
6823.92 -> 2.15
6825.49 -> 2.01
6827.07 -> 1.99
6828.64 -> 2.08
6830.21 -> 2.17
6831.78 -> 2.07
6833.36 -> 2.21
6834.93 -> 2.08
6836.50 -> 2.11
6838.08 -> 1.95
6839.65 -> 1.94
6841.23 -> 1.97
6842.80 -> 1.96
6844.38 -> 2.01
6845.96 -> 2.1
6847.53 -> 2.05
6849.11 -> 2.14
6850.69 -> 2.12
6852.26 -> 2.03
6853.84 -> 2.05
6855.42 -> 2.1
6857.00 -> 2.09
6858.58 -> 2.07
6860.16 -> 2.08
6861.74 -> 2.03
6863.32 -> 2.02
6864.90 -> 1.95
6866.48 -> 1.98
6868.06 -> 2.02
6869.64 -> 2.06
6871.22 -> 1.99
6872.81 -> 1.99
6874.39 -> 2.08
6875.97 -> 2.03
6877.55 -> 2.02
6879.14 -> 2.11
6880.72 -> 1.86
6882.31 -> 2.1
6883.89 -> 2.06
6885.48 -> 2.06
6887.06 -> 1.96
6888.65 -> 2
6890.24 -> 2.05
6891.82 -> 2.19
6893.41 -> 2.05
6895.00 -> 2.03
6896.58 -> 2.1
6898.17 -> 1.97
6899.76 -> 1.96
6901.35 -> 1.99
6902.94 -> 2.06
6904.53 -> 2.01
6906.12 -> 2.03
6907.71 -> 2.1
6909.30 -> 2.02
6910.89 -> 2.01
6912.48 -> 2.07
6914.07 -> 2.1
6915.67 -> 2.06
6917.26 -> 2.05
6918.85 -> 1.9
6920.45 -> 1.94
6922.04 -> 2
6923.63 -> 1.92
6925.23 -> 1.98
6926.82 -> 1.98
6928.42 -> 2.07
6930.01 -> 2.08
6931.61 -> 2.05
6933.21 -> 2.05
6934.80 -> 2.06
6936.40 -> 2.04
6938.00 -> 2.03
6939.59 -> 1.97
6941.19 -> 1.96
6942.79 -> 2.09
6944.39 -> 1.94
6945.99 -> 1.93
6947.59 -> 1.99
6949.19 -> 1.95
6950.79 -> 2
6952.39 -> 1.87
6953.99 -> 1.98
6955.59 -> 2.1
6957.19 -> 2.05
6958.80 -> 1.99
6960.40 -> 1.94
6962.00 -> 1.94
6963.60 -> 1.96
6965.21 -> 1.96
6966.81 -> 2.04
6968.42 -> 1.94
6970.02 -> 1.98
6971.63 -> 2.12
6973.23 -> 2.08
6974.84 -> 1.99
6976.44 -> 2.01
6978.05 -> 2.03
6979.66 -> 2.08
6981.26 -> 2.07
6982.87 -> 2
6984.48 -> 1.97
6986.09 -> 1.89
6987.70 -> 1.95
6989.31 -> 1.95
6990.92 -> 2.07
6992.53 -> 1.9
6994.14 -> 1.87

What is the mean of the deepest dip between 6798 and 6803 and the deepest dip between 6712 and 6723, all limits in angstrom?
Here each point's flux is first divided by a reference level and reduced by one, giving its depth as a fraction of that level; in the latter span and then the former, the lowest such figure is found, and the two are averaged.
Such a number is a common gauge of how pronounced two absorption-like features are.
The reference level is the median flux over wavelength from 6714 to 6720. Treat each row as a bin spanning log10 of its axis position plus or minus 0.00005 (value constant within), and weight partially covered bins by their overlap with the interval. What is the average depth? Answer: -0.038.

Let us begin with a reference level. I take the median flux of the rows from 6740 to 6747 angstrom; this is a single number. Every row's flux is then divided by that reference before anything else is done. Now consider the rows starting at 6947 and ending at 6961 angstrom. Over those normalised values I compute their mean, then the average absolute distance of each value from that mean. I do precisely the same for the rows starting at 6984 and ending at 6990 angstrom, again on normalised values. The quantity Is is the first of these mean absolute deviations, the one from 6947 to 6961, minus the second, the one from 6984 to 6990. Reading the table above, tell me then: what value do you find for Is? 0.010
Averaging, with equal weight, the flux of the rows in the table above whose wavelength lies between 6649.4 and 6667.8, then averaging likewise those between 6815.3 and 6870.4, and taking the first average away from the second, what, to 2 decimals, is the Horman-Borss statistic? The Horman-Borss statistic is -0.10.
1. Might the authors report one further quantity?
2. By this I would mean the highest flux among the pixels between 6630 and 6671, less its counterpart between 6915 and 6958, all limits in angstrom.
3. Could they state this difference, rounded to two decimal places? 0.20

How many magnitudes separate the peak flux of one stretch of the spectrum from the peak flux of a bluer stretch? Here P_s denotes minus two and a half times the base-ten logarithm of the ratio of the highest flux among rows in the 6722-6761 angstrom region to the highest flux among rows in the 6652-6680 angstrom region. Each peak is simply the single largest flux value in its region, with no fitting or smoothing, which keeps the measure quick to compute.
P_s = 0.0293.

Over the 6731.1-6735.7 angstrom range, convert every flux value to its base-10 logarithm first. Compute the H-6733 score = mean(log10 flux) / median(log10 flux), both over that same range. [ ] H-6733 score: 0.99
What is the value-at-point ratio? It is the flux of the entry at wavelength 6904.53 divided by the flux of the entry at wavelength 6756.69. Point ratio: 0.990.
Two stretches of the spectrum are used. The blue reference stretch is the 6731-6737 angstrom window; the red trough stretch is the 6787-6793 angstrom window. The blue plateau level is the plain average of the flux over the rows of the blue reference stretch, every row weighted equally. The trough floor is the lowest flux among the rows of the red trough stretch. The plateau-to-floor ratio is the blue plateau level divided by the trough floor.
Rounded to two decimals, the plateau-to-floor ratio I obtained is 1.02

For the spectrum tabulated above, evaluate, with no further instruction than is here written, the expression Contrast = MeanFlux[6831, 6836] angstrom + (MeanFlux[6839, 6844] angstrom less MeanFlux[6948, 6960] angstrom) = 2.09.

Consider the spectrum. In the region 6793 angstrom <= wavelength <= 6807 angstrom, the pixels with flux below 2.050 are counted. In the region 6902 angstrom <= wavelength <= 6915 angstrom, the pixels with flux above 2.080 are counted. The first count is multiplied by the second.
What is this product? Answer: 10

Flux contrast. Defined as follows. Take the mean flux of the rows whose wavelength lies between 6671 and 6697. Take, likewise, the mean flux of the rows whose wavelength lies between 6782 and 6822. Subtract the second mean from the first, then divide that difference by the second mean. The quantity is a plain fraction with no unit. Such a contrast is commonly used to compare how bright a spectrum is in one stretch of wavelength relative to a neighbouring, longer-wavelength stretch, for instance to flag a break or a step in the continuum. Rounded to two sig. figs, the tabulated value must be 0.019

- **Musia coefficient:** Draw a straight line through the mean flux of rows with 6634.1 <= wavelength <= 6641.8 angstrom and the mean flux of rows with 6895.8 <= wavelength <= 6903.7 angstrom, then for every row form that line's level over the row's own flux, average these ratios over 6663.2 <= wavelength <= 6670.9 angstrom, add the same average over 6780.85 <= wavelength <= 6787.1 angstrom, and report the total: 1.98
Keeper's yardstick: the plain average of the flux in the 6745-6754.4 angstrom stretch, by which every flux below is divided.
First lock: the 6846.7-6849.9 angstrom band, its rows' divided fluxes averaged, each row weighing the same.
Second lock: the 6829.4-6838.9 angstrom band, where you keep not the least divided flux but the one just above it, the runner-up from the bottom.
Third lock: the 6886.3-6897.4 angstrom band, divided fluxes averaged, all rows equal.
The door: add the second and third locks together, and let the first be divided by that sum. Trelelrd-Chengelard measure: 0.508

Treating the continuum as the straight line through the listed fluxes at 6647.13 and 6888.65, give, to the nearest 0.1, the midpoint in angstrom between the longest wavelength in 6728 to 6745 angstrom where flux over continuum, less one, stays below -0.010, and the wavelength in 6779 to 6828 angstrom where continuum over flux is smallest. 6774.7 angstrom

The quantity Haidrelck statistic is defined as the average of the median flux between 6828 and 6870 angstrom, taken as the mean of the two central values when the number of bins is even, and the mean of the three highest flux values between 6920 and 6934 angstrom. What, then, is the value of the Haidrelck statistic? 2.06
